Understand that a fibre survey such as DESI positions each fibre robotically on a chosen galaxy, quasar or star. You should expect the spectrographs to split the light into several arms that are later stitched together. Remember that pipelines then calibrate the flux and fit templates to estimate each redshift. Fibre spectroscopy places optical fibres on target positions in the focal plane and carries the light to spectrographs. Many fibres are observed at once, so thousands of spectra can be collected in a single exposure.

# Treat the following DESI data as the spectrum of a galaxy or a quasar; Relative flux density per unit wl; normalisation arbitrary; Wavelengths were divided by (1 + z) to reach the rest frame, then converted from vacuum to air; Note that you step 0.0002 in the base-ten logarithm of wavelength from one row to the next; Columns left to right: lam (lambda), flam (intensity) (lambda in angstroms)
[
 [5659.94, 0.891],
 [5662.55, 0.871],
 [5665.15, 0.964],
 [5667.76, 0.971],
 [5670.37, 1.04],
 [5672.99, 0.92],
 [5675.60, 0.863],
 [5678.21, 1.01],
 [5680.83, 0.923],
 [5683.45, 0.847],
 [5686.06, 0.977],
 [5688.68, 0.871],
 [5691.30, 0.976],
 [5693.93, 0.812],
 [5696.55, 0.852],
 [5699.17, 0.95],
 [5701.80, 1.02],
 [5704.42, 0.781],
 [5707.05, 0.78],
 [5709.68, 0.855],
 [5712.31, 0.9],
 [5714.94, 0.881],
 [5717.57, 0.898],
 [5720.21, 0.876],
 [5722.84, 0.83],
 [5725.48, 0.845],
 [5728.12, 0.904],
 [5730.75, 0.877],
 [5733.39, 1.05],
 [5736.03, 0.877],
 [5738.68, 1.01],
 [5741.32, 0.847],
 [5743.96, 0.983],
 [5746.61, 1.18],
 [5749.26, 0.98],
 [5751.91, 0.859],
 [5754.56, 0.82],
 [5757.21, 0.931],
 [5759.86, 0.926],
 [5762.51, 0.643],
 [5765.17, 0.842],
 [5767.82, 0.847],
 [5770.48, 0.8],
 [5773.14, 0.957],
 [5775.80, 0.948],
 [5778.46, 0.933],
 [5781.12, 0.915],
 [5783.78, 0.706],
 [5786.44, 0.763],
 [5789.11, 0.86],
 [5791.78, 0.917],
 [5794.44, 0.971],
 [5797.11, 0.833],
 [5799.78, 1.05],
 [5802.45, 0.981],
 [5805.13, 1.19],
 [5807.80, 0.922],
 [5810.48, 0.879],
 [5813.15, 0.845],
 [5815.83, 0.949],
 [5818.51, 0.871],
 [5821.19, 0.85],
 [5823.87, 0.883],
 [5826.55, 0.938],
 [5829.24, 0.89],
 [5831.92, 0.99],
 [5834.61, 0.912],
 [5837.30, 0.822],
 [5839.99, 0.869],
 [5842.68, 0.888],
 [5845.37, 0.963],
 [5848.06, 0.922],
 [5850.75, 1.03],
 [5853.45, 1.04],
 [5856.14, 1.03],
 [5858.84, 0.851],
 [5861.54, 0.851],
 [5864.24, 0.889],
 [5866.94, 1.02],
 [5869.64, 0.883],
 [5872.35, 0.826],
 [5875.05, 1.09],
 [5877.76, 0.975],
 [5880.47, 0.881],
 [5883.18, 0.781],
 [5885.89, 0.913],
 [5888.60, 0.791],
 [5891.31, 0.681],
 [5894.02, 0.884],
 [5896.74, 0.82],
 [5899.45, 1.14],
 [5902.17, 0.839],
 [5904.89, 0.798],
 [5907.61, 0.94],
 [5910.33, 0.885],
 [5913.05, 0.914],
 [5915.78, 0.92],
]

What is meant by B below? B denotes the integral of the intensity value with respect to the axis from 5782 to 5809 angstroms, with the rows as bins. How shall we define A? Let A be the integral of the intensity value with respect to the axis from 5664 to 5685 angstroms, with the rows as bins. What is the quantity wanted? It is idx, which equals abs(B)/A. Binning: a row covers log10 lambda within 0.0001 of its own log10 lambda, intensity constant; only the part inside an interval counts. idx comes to 1.3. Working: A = 20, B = 24.8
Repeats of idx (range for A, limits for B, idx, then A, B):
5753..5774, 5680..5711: 1.6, 18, 27.5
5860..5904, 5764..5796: 0.7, 39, 27.9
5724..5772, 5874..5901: 0.6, 43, 24.1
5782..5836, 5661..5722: 1.1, 49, 55.2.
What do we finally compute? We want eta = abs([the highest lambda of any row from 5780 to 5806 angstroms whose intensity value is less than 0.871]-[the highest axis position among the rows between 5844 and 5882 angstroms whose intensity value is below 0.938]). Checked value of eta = 83.4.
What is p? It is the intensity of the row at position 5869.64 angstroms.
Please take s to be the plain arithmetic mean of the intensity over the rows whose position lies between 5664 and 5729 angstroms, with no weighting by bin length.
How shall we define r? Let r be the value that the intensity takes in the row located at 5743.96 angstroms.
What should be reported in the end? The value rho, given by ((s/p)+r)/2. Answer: 1.00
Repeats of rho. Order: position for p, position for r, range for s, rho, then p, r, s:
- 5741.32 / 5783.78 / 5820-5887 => 0.90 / 0.847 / 0.706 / 0.919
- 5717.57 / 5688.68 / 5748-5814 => 0.93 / 0.898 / 0.871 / 0.893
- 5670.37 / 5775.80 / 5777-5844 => 0.91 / 1.04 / 0.948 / 0.905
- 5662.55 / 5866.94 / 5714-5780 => 1.03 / 0.871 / 1.02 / 0.902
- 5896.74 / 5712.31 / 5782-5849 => 1.00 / 0.82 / 0.9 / 0.907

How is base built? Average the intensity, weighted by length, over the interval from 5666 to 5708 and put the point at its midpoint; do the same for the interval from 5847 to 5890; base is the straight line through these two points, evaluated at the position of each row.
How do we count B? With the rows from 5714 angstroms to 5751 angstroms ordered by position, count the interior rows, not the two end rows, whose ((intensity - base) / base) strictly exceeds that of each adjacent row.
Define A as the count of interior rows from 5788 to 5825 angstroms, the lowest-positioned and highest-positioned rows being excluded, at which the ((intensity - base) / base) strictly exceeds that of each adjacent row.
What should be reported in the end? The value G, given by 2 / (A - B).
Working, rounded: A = 4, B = 5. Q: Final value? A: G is -2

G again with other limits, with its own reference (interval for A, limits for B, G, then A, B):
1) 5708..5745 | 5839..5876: 1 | 5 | 3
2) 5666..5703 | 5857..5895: 2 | 4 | 3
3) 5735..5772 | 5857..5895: 2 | 4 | 3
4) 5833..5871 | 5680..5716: -2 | 3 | 4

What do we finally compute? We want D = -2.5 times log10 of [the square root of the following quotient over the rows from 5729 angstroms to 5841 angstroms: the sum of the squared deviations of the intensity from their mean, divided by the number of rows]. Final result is 2.48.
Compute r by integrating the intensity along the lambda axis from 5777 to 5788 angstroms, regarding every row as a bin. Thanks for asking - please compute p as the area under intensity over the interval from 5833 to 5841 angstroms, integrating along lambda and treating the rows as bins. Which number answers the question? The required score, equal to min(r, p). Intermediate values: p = 7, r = 9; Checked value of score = 7.0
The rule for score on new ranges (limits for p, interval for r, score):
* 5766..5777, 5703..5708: 3.9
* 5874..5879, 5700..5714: 5.1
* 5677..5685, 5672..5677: 4.5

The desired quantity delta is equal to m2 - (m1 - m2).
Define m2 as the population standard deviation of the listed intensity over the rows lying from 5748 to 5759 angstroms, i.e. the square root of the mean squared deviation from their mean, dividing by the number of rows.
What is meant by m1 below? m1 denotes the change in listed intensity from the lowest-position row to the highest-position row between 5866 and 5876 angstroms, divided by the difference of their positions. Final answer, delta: 0.12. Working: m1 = 0.009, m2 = 0.062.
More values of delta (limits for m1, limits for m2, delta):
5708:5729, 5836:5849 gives 0.09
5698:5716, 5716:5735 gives 0.14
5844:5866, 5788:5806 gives 0.23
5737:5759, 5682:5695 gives 0.14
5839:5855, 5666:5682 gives 0.11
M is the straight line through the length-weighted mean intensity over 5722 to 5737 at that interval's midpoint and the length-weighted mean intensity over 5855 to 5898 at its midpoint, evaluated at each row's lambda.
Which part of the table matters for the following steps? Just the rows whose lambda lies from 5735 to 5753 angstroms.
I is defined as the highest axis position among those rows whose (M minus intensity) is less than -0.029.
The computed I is 5749.26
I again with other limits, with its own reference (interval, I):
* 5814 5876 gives 5875.05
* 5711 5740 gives 5738.68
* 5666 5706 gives 5701.80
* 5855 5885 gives 5877.76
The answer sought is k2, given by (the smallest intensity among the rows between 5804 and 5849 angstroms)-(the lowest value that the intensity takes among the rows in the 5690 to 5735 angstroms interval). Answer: 0.04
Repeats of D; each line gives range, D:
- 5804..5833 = 2.58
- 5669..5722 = 2.84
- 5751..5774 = 2.64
